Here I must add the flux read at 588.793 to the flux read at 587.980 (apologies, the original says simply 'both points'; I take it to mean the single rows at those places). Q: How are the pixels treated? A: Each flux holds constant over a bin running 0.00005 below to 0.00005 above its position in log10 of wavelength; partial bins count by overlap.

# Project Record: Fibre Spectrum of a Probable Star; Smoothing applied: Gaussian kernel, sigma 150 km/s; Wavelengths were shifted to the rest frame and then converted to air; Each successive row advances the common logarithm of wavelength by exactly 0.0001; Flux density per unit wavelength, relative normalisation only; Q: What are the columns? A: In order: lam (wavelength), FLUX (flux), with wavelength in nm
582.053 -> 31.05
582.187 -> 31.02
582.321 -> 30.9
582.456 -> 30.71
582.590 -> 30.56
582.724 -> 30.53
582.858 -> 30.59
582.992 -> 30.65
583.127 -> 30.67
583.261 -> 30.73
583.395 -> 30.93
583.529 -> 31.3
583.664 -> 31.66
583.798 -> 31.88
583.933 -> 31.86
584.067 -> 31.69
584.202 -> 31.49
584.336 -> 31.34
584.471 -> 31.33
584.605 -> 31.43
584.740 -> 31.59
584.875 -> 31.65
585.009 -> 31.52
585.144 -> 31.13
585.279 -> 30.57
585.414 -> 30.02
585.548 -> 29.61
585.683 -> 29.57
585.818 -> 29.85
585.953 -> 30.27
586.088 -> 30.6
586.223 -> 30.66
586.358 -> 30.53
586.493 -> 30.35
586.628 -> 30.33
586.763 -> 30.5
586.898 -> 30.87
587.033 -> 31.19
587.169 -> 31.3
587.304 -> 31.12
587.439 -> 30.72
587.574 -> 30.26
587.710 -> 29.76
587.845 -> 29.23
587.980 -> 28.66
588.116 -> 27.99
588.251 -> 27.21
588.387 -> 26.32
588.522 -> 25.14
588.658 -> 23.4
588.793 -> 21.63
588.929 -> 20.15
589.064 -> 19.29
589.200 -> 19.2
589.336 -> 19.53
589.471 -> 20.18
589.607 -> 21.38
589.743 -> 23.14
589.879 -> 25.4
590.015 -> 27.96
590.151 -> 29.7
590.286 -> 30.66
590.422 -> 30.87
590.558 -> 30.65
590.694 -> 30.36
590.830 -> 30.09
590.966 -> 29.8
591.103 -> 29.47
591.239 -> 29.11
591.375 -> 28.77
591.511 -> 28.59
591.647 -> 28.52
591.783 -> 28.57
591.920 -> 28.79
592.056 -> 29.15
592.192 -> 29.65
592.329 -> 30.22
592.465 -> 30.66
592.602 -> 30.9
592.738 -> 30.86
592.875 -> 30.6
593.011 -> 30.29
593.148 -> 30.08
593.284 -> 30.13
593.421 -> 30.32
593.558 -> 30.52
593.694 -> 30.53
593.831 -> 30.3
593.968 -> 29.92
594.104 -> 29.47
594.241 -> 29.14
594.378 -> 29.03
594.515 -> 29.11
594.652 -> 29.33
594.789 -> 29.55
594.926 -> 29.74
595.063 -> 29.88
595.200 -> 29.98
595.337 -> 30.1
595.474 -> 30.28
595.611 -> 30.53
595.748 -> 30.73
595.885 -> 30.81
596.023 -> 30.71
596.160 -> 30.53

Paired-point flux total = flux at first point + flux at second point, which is 50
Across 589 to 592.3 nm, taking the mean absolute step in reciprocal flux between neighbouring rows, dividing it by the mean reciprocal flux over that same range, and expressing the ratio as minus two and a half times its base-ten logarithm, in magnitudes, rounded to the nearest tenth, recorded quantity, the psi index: 3.9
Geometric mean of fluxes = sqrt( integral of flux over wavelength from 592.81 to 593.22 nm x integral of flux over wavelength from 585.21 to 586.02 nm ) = 17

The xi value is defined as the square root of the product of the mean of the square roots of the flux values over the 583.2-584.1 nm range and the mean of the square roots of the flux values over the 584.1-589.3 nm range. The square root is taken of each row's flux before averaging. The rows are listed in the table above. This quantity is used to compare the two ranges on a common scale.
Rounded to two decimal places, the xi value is 5.48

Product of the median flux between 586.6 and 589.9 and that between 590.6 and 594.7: 812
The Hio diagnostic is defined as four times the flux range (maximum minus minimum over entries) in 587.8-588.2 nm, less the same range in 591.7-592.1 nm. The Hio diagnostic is 4.4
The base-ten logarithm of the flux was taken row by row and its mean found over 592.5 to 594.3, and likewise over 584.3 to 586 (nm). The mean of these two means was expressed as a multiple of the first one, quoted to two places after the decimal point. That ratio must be 1.00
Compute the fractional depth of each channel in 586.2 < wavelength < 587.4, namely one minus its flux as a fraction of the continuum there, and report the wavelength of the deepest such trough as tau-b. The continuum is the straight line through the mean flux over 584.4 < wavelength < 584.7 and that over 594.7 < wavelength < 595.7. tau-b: 586.628 nm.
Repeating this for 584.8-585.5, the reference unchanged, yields 585.414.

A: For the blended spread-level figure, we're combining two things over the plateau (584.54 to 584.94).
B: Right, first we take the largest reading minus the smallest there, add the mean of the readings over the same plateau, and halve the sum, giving 15.9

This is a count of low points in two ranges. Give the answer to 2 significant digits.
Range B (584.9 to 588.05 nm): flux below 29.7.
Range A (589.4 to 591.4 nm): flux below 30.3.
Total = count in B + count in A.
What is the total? 15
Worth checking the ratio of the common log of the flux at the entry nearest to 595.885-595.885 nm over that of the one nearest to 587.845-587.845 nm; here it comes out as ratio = 1.02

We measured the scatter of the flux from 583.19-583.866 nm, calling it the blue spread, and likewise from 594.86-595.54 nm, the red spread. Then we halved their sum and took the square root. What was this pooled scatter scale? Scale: 0.6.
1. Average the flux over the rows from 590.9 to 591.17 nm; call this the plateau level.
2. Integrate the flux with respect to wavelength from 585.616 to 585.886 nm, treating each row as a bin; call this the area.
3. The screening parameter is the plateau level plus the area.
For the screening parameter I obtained 37.6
